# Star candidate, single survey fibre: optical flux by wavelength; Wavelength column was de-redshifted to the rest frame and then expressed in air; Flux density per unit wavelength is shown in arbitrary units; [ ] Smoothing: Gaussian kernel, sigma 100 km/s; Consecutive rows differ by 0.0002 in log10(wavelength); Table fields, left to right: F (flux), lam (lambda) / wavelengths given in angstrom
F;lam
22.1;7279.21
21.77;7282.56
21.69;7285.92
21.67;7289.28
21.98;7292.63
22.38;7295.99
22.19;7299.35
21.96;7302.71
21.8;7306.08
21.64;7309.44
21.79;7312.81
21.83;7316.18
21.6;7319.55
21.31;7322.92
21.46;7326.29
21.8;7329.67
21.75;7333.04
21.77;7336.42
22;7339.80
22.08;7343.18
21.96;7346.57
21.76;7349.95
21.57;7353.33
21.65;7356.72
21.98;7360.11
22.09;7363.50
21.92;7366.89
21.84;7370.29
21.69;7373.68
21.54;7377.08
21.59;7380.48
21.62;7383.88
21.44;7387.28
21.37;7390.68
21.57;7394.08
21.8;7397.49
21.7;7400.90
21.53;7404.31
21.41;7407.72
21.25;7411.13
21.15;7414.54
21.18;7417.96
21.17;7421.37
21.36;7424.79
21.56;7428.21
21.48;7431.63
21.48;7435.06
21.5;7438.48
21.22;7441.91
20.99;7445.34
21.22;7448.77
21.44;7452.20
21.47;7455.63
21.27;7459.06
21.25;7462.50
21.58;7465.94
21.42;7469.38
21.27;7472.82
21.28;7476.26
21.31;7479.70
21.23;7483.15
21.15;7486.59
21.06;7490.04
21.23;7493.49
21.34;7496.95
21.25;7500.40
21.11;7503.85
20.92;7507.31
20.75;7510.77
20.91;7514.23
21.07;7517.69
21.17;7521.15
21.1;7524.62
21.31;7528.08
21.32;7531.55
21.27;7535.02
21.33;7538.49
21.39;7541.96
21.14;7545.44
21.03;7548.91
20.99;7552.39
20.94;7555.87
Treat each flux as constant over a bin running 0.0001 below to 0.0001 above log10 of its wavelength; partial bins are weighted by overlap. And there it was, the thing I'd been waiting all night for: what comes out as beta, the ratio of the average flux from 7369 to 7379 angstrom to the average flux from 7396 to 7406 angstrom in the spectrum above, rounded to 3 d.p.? 1.001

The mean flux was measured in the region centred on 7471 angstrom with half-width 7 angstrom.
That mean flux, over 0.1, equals 214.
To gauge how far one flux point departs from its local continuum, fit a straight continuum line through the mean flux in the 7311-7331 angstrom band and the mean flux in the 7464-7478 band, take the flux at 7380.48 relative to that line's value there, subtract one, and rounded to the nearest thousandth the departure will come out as 0.003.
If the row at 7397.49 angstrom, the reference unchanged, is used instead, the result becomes 0.014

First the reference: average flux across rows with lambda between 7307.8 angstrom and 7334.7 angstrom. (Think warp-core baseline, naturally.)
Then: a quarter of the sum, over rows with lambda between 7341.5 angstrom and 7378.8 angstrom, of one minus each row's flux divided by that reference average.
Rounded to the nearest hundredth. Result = -0.02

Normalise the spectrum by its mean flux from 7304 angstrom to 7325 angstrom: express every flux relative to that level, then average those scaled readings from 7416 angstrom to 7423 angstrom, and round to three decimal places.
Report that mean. 0.978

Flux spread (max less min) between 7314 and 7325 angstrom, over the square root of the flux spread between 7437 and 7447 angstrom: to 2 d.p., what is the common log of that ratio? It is -0.14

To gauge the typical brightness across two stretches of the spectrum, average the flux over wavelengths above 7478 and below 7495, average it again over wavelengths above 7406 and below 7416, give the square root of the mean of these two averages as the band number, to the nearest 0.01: 4.61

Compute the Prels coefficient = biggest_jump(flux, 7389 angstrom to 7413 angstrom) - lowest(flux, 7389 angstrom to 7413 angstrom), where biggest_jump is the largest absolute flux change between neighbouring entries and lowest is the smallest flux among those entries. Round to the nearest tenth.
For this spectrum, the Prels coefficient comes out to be -21.0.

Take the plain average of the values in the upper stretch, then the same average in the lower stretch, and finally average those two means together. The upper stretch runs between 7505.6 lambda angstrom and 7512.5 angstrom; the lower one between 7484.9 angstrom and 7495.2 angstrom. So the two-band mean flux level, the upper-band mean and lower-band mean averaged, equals 21.0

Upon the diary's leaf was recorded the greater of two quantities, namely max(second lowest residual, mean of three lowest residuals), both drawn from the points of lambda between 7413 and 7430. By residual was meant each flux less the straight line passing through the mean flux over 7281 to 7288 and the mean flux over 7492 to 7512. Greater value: -0.2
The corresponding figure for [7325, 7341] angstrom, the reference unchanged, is 0.2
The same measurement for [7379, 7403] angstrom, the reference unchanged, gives 0.0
